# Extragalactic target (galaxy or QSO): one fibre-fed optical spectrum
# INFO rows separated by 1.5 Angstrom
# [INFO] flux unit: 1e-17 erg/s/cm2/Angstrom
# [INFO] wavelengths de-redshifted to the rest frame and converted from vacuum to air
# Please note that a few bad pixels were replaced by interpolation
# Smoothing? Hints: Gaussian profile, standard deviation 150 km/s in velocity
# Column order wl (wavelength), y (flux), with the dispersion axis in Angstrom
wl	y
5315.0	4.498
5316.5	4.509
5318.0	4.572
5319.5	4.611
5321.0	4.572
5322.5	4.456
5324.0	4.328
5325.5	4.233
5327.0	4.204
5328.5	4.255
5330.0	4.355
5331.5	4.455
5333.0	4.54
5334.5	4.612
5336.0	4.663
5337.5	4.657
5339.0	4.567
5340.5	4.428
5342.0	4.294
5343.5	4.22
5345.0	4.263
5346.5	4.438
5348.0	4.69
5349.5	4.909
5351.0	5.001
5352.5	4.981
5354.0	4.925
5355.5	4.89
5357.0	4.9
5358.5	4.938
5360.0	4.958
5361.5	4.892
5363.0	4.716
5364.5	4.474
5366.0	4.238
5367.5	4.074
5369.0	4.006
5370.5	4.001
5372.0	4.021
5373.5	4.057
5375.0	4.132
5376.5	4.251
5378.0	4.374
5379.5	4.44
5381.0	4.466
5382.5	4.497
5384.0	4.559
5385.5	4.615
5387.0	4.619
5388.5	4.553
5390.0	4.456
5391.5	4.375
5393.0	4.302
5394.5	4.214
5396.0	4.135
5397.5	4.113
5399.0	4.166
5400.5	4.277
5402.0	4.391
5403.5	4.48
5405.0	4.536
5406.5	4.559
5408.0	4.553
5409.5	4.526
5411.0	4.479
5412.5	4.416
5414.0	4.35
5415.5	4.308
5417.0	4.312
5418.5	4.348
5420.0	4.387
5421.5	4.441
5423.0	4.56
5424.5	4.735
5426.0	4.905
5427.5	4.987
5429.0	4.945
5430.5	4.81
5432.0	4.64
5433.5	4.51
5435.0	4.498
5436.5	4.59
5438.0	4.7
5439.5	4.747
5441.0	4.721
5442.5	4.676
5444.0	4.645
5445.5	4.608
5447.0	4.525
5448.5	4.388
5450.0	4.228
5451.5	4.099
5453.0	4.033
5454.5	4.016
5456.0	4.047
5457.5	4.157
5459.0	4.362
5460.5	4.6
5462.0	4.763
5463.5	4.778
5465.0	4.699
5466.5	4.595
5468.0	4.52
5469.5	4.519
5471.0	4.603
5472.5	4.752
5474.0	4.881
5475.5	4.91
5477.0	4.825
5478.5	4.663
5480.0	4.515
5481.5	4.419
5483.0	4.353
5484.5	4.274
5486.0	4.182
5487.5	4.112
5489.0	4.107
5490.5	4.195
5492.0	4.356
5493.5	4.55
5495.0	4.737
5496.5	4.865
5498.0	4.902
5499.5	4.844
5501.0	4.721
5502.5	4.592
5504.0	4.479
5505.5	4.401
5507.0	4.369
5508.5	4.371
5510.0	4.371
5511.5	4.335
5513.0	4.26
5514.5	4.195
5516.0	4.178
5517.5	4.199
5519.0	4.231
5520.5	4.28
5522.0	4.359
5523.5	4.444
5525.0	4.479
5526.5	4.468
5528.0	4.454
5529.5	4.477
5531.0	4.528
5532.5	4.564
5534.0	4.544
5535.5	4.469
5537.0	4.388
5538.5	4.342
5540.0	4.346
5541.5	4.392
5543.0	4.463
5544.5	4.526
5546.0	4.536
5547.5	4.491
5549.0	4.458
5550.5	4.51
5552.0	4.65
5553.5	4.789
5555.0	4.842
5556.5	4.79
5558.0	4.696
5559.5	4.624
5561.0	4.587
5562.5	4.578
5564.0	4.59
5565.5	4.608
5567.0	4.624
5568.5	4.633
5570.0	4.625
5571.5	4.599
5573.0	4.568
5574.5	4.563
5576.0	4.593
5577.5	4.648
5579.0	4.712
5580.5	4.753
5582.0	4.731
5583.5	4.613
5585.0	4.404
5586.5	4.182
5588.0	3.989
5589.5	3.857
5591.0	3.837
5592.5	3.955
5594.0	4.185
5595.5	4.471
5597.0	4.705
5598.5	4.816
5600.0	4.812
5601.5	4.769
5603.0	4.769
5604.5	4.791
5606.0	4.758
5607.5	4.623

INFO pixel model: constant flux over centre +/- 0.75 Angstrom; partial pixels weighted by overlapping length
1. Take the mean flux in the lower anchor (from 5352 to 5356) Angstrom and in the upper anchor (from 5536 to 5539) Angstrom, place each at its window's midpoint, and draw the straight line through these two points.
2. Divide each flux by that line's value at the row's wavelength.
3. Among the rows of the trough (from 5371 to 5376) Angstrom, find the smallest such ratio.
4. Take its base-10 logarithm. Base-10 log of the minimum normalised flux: -0.084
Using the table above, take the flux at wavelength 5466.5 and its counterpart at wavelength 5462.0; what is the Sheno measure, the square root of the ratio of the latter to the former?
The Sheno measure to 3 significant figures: 1.02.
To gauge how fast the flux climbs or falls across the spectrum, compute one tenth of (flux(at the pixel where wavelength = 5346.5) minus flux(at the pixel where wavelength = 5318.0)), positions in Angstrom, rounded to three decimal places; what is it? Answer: -0.013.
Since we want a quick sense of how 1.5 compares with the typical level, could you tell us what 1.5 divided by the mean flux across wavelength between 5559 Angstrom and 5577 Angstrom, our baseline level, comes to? 0.326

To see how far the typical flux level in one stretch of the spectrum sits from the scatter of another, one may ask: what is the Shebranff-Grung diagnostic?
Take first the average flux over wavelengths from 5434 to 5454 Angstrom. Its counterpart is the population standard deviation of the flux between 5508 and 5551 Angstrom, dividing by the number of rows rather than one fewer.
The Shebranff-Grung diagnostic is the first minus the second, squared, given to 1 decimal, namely 19.2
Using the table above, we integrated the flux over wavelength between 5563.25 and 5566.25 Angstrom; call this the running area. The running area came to 13.8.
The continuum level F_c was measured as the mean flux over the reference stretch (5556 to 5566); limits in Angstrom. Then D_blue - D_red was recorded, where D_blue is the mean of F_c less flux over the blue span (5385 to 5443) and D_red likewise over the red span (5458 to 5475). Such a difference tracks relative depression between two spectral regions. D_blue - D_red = 0.13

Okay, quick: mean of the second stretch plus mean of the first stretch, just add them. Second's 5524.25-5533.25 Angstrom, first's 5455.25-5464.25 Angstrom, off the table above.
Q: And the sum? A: 8.95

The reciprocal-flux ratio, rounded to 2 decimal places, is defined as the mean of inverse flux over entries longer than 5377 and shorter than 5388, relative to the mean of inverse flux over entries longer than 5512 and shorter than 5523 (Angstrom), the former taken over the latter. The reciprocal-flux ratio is 0.94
